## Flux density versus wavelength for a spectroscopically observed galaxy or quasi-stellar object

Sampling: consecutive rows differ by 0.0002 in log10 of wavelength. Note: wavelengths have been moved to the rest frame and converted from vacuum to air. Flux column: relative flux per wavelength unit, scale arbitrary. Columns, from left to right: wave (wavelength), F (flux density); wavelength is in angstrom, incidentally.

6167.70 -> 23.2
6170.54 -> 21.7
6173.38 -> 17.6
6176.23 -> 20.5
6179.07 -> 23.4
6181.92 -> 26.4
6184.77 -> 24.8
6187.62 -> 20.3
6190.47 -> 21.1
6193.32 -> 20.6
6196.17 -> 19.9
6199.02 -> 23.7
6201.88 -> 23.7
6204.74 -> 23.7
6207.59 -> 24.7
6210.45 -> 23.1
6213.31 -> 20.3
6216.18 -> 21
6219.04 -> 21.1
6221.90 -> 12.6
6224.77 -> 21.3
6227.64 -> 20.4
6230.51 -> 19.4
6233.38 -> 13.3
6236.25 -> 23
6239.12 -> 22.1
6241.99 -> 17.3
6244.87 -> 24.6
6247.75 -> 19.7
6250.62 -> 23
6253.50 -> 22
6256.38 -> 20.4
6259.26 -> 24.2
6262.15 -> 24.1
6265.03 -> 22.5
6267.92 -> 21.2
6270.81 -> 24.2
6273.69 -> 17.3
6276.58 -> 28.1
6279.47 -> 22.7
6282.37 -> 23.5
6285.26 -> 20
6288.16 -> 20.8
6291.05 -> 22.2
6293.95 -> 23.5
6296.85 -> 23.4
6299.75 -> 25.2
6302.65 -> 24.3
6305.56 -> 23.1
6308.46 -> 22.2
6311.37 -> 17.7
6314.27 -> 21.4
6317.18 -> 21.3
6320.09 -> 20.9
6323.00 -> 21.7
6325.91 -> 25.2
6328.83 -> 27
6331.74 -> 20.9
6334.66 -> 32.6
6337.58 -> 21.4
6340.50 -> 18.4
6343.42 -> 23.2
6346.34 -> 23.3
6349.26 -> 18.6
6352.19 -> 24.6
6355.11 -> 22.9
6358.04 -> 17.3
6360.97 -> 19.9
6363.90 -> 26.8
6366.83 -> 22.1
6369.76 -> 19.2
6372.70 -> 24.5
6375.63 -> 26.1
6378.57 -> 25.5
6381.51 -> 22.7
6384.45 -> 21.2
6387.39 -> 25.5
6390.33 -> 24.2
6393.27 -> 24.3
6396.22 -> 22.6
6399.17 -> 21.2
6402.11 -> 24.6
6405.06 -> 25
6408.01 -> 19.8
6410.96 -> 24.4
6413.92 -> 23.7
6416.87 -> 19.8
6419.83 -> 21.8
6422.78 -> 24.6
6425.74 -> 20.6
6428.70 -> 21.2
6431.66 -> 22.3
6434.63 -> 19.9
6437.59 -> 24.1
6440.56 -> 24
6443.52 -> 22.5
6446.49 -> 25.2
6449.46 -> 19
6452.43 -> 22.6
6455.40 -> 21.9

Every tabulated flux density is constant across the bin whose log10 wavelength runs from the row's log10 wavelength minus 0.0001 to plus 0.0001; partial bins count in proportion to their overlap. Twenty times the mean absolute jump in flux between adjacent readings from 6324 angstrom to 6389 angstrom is 86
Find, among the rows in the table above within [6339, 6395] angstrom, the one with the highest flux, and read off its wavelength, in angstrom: 6363.90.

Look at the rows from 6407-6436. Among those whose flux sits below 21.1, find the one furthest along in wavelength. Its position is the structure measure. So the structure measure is 6434.63 angstrom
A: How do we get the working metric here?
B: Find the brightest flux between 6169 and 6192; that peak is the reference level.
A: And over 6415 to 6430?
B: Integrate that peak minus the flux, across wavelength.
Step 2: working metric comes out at 71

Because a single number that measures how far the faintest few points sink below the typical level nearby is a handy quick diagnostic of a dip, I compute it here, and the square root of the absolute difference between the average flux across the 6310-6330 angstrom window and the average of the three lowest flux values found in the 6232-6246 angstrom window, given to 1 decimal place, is 2.1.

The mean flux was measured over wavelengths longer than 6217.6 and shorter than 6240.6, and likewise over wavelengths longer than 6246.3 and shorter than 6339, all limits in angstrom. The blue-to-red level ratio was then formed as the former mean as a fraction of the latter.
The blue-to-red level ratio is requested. 0.842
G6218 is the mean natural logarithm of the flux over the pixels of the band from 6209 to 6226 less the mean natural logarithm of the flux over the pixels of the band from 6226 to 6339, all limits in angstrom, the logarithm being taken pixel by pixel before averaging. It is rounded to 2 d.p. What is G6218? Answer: -0.12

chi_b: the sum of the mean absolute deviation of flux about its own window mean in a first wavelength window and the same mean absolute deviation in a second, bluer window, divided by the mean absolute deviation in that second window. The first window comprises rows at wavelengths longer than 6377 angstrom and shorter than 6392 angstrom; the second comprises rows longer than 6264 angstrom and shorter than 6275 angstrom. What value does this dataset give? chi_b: 1.73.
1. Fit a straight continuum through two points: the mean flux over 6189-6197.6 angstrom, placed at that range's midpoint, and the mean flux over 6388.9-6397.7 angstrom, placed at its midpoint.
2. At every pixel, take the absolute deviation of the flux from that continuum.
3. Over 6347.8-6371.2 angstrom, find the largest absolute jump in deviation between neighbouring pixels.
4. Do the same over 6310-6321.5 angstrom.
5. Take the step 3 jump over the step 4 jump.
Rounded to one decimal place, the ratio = 1.5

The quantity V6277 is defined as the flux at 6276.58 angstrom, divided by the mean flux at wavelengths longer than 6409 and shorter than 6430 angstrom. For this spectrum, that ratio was 1.26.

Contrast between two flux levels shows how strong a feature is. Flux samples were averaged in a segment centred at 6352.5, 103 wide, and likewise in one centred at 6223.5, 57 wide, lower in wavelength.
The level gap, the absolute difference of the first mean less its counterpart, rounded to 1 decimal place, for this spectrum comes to 1.9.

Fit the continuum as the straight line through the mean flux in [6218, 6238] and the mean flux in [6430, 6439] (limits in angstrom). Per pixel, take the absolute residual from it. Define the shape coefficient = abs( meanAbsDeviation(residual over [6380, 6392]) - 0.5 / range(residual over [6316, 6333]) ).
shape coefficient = 1.3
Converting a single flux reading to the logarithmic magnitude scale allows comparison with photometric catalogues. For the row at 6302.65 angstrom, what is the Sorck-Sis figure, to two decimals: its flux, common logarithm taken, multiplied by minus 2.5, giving -3.46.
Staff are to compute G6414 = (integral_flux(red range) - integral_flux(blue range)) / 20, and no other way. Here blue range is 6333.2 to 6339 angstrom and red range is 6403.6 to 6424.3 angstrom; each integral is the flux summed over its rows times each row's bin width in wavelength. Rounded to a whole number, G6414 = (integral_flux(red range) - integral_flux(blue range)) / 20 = 16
